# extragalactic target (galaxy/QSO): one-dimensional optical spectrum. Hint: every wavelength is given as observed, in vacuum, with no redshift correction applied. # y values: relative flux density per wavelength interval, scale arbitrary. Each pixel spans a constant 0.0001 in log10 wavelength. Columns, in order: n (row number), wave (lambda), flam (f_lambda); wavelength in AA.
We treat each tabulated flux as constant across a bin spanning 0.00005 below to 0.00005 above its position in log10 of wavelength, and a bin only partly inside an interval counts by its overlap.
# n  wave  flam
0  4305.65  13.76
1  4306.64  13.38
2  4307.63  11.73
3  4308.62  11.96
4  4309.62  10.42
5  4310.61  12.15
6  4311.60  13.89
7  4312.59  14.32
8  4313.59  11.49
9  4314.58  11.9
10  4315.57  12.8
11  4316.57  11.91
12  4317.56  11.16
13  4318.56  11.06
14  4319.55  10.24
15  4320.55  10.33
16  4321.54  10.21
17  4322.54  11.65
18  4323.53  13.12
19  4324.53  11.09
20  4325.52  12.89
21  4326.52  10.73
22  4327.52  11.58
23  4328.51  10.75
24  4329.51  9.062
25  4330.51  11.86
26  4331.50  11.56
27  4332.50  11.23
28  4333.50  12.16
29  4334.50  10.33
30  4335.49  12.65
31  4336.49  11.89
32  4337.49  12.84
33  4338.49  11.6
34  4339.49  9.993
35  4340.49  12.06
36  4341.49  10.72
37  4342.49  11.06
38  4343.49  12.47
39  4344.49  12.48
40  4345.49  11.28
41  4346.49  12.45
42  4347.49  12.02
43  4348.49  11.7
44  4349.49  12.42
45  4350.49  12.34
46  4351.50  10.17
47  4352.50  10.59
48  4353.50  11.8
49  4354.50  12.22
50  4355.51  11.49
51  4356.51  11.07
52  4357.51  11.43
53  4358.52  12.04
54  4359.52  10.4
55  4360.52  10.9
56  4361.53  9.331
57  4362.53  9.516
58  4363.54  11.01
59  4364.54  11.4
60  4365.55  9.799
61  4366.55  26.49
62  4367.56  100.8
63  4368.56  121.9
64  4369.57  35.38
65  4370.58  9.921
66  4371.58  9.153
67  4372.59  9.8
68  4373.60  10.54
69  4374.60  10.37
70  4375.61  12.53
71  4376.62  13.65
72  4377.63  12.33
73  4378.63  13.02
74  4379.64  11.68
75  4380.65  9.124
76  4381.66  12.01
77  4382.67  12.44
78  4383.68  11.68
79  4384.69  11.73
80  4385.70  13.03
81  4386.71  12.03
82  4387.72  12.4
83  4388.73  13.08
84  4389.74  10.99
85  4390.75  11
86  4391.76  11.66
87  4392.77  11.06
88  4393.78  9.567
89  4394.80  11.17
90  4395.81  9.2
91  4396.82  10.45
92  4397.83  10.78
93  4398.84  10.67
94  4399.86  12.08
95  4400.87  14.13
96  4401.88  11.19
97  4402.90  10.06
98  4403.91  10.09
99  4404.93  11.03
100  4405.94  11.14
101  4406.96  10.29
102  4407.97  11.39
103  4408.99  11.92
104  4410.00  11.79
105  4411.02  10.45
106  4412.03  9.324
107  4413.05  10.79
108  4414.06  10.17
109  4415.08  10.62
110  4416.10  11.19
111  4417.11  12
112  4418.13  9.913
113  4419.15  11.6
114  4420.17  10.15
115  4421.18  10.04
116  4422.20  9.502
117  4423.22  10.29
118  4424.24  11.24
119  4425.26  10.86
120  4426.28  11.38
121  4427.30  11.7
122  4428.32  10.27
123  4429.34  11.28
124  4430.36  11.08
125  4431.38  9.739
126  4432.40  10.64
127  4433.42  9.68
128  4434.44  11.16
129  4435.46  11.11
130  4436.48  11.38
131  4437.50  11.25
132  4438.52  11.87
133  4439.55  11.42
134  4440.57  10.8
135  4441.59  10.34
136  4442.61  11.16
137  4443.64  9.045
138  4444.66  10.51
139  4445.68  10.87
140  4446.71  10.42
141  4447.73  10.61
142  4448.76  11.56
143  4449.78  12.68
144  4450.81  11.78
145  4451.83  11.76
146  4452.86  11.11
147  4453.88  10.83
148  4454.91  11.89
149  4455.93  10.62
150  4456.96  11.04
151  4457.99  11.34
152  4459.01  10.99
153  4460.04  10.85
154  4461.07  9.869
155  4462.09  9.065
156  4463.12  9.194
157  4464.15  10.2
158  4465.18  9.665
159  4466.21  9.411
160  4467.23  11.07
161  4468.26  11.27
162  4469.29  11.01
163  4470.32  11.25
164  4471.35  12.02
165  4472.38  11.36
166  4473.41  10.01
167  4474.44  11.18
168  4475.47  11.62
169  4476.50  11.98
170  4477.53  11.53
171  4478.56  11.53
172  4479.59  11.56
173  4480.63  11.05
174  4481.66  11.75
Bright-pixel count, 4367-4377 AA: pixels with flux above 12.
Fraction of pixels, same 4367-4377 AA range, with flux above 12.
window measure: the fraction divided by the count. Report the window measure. 0.10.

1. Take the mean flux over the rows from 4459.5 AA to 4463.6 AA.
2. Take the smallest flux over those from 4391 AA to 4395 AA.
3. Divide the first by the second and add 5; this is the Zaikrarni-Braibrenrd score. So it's 6.02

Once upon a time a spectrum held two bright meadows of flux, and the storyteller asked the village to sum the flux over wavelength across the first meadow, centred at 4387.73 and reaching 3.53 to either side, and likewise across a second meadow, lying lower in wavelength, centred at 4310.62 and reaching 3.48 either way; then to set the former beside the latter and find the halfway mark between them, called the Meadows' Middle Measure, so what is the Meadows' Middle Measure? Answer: 85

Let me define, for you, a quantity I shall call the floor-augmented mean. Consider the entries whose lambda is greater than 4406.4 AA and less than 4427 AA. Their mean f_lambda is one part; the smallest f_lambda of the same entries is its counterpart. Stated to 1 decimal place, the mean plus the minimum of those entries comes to 20.1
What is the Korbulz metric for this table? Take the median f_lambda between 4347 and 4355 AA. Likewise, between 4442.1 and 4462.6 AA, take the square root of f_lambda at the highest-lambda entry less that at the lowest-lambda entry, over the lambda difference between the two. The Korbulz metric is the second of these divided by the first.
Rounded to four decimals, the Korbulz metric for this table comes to -0.0014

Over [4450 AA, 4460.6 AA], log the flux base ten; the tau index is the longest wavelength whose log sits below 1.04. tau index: 4460.04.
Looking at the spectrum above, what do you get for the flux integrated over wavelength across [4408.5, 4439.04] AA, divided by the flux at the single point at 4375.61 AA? 26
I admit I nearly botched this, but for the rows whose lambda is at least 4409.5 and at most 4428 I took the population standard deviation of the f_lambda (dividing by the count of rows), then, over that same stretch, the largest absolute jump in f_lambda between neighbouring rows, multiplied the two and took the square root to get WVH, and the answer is 1.27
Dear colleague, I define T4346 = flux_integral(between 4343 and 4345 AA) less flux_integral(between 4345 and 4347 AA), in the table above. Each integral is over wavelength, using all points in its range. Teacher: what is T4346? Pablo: 1.2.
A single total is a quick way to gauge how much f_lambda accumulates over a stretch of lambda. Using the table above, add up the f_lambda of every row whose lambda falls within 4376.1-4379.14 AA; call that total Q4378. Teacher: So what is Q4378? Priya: 39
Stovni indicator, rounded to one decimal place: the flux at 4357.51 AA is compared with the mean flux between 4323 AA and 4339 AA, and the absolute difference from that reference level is 0.2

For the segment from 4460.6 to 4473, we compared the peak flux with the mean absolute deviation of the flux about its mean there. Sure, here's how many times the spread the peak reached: 13.6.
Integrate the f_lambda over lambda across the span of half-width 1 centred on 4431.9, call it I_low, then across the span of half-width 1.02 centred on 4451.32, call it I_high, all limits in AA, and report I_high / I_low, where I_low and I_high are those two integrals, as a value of 1.2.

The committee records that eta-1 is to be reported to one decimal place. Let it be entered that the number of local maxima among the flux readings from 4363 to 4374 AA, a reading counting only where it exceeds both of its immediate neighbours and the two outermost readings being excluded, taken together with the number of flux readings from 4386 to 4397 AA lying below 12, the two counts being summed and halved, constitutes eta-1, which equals 5.0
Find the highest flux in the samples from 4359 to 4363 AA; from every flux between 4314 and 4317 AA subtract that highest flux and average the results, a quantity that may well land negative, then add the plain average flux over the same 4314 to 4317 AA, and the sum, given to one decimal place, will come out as 13.5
